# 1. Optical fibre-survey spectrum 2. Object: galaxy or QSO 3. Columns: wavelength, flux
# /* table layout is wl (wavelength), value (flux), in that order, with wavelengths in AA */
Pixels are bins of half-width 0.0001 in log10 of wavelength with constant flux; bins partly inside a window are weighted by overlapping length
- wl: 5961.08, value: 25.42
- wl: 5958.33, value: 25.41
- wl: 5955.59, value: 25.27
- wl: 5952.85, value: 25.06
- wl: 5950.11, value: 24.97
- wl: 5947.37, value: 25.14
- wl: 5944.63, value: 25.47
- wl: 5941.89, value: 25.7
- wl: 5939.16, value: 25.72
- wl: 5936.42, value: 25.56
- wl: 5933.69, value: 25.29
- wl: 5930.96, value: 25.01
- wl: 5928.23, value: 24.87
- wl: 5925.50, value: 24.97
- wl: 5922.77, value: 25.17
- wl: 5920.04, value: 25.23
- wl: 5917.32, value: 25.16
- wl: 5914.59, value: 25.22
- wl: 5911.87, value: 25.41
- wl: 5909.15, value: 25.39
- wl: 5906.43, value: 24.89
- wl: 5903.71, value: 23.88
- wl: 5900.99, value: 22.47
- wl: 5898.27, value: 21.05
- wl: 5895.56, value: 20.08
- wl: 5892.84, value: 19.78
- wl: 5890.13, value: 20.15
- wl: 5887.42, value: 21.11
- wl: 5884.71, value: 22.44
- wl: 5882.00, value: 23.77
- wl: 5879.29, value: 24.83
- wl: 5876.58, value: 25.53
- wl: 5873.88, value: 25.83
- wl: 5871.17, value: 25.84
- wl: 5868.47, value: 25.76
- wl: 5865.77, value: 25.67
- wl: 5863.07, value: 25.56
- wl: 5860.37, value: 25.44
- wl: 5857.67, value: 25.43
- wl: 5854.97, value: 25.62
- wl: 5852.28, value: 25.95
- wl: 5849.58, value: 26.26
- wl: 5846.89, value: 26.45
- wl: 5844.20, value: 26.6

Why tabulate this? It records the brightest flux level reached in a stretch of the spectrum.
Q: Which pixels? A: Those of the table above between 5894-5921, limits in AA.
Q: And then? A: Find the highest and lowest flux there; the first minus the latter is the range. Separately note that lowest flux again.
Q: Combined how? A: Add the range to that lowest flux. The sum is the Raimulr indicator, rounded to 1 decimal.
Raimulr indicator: 25.4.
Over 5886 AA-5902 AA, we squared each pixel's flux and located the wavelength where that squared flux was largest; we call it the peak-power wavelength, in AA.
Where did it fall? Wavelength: 5900.99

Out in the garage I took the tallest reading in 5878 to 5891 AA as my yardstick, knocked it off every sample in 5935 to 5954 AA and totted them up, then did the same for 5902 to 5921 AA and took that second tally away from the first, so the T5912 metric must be 2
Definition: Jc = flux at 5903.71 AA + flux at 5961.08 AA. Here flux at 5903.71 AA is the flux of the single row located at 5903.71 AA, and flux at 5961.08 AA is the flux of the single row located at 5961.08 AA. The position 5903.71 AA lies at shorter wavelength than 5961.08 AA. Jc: 49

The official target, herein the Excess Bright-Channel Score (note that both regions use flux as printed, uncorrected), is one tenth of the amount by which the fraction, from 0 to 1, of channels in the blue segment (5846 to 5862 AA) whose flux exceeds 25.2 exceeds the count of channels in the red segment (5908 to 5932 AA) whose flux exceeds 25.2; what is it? -0.30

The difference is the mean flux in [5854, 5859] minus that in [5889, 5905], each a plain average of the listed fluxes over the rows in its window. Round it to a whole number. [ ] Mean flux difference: 4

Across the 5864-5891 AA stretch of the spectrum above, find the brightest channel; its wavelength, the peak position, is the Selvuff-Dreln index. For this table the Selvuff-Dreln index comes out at 5871.17 AA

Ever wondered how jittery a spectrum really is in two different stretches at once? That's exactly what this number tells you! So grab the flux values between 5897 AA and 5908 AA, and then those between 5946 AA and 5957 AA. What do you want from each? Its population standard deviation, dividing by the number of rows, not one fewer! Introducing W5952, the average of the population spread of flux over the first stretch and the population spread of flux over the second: 0.78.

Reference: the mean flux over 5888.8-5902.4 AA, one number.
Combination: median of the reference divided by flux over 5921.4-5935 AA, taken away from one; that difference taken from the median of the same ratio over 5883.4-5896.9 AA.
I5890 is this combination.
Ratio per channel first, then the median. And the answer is 0.856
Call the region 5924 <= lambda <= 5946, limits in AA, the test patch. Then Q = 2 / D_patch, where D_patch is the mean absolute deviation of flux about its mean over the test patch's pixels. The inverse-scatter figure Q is 6.9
